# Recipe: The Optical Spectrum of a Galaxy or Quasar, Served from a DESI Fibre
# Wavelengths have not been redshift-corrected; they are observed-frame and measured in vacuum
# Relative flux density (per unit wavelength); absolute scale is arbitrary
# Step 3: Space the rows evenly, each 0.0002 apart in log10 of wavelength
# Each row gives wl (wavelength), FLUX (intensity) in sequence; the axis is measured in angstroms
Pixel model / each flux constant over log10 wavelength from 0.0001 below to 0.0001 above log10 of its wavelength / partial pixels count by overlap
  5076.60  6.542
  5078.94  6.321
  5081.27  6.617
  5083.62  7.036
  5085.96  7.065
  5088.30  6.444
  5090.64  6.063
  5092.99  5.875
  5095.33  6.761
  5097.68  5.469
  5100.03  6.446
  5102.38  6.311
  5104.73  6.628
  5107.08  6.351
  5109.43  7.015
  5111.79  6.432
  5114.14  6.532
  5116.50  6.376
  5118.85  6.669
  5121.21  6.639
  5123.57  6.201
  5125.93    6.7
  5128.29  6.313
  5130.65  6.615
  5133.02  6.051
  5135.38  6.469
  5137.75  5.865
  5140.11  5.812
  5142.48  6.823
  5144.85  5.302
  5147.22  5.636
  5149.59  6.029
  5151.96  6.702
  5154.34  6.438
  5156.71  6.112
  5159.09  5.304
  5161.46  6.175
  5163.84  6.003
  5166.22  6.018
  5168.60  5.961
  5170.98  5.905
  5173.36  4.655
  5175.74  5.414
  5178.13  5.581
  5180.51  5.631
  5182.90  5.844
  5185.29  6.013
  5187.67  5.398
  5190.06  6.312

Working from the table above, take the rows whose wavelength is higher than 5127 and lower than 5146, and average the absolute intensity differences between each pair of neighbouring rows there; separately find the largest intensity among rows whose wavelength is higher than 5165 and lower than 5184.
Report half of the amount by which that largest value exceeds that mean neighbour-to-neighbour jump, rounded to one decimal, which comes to 2.7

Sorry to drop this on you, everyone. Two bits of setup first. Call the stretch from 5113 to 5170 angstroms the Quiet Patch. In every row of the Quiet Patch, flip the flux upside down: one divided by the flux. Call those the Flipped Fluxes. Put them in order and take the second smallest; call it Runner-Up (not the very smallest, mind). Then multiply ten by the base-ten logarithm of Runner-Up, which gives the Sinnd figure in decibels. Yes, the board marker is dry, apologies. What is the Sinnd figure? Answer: -8.262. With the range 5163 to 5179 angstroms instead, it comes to -7.784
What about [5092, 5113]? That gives -8.300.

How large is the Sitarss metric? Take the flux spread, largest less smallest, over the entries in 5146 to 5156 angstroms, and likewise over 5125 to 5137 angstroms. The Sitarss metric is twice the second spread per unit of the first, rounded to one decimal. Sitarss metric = 1.2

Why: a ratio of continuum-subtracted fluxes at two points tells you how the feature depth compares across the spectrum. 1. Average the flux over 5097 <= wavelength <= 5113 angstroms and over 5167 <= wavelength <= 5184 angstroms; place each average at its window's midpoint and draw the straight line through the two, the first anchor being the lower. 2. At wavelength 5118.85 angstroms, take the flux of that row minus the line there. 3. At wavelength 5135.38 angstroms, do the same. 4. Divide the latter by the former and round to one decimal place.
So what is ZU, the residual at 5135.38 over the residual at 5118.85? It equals 1.0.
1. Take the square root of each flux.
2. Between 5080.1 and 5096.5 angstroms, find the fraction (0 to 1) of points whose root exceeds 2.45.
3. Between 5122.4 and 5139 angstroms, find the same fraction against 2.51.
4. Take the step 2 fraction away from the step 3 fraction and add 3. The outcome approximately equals 2.7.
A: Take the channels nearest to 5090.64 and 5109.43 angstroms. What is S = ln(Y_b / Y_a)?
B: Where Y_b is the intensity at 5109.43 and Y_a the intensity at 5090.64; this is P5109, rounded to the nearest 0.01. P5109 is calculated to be 0.15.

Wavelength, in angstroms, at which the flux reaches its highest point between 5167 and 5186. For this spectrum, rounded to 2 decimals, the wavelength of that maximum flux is 5185.29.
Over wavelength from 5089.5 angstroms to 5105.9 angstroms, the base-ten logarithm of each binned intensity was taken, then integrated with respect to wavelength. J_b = 13.0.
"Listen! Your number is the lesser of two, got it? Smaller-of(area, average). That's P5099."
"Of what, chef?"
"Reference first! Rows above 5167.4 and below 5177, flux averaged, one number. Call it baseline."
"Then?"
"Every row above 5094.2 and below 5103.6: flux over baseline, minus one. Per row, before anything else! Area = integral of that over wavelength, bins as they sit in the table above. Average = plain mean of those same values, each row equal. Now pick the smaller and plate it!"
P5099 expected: 0.14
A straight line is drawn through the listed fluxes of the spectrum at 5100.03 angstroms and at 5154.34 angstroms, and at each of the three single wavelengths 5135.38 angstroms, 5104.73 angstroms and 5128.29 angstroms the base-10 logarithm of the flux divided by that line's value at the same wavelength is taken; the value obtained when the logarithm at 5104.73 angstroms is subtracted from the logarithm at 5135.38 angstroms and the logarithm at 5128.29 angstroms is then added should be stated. -0.019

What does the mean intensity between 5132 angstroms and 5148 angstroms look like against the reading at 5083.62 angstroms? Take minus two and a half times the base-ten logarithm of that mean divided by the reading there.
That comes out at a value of 0.17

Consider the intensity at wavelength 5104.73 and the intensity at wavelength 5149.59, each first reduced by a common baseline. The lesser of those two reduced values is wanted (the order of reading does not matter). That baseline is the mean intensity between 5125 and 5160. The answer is -0.1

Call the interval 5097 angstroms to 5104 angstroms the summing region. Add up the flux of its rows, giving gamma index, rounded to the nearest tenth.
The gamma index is 18.2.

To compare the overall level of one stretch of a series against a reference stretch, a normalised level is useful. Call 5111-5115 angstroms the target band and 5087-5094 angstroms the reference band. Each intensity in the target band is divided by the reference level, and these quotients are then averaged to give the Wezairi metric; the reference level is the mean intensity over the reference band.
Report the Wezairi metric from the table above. 1.06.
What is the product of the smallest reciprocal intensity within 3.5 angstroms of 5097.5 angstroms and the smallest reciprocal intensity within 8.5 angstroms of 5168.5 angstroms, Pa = 0.0240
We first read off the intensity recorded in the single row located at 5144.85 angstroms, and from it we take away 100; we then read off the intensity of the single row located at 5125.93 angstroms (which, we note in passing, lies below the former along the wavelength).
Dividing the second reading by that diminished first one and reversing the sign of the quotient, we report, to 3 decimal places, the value 0.071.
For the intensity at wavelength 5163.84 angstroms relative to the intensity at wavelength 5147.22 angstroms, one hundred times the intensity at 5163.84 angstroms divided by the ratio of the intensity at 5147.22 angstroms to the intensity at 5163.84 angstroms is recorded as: 639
